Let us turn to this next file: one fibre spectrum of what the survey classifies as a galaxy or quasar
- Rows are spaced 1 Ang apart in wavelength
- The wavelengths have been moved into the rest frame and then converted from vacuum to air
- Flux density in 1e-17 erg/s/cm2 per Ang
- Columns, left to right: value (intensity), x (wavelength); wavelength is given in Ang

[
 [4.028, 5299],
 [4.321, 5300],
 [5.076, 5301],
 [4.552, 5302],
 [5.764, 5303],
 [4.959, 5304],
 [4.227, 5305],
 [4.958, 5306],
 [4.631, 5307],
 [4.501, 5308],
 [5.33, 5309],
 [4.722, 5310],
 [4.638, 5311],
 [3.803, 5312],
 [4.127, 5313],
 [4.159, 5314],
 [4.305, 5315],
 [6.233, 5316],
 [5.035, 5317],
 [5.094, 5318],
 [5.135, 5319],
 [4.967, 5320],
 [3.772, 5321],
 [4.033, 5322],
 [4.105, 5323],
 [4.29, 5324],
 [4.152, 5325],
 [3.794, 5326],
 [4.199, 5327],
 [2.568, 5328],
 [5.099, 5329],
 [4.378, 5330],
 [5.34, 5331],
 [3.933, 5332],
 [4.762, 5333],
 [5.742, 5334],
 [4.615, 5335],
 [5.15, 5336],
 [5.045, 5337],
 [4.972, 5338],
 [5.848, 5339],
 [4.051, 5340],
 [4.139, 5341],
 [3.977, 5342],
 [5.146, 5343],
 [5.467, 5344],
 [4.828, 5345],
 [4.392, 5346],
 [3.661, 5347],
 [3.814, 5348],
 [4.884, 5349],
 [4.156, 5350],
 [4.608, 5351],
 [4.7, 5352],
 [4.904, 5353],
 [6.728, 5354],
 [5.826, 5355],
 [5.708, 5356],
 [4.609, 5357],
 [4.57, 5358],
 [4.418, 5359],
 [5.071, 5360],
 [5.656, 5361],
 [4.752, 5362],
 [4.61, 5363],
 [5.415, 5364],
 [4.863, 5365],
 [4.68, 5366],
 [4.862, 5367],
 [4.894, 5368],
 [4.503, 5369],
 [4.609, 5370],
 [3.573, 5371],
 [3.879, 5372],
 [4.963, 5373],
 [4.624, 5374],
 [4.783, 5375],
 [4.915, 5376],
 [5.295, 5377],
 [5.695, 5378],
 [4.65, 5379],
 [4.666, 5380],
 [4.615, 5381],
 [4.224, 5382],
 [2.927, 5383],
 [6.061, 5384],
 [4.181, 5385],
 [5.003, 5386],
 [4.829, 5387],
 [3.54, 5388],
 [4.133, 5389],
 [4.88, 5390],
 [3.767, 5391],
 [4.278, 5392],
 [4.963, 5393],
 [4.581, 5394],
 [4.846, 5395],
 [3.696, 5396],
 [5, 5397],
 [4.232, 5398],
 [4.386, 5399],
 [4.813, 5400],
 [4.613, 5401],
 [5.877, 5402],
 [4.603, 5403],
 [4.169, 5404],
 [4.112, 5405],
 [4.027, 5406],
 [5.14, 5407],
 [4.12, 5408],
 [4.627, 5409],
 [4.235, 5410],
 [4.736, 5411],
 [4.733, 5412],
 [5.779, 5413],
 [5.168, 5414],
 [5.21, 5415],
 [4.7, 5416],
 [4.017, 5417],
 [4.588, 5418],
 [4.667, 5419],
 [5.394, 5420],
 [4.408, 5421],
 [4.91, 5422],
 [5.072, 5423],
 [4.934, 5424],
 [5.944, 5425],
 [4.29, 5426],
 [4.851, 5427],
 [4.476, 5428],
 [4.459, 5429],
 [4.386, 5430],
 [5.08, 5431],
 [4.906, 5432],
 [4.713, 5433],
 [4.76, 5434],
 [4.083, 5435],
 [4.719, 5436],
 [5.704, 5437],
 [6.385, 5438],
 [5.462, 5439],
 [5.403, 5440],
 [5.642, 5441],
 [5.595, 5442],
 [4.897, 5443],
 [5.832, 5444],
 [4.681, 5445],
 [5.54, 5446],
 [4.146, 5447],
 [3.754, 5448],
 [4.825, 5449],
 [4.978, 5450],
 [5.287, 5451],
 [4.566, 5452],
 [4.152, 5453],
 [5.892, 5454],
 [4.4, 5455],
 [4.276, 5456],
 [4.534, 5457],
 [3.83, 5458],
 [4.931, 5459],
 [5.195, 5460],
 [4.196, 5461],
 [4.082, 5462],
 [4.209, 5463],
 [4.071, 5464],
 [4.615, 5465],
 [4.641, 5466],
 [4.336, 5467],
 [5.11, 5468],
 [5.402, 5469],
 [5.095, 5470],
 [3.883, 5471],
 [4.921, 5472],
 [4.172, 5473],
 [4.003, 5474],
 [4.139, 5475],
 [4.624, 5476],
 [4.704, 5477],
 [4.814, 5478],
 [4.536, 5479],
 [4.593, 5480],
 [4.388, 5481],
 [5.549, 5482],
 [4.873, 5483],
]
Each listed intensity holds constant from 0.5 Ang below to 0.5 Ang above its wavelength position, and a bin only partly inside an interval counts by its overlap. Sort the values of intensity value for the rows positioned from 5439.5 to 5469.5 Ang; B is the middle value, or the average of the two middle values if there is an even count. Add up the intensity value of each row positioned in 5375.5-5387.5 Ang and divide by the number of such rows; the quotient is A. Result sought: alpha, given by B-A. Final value -0.1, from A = 4.76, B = 4.66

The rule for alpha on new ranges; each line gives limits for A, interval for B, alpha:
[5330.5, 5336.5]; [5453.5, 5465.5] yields -0.6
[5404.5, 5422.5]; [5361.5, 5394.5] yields 0.0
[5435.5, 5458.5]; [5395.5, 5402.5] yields -0.4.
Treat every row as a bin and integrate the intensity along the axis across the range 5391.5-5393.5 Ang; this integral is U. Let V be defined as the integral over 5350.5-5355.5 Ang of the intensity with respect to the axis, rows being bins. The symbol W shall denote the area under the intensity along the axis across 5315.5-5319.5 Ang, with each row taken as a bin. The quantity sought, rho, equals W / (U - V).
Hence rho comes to -1.2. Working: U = 9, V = 27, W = 21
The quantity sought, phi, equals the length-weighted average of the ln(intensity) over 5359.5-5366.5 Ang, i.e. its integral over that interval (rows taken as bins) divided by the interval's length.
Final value 1.61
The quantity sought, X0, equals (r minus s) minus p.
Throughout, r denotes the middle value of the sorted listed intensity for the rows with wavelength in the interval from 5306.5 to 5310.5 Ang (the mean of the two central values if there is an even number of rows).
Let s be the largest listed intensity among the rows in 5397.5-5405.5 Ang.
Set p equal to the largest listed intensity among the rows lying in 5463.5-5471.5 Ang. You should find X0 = -6.6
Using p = 5.402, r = 4.68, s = 5.877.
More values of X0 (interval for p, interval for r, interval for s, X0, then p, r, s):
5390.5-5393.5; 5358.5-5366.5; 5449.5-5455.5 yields -6.0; 4.963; 4.81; 5.892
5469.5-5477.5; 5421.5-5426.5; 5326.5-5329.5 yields -5.3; 5.095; 4.93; 5.099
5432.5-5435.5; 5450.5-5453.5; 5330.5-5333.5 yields -5.5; 4.76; 4.57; 5.34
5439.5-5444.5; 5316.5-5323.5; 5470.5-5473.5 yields -5.8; 5.832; 4.97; 4.921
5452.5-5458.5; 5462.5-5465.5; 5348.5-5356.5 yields -8.4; 5.892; 4.21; 6.728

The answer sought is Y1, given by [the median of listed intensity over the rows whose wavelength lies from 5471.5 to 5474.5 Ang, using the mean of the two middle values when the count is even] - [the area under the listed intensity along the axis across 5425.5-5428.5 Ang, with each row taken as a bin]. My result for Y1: -9.4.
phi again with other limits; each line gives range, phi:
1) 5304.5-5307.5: 1.53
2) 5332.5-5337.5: 1.62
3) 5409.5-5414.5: 1.59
